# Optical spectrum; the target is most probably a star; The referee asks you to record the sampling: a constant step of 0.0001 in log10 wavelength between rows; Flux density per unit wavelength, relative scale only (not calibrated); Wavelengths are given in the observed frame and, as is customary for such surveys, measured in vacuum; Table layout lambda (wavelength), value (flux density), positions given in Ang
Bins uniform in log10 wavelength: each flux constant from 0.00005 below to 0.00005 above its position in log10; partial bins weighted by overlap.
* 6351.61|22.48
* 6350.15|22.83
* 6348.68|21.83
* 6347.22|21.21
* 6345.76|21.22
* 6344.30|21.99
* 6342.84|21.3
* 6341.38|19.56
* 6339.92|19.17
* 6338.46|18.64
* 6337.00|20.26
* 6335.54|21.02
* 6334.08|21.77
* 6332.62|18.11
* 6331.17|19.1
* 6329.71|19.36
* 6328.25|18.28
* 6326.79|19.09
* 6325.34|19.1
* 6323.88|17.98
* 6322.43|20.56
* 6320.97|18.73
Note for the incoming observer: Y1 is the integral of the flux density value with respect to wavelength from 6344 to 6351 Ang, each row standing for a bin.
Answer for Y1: 153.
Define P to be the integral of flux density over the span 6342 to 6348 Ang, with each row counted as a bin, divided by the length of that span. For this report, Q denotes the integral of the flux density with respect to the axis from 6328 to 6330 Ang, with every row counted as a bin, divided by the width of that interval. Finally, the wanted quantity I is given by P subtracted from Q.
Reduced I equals -3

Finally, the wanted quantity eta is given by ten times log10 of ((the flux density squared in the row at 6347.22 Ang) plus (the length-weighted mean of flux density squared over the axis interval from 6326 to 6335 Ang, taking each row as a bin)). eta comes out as 29.2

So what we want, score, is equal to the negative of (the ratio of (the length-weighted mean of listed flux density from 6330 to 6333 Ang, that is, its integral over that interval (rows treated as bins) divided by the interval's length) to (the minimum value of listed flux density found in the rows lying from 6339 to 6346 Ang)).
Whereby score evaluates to -0.98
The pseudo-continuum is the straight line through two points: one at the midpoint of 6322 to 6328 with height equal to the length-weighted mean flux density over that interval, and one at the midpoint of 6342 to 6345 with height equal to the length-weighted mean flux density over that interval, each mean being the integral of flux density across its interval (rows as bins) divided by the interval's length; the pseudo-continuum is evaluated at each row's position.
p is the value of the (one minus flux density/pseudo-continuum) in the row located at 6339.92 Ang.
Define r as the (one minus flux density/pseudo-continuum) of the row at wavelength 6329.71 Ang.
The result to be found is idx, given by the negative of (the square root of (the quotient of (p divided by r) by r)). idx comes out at -17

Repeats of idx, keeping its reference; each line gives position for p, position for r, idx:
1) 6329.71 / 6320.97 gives -11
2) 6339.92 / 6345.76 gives -10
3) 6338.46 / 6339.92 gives -4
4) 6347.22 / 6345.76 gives -7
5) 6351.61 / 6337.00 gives -4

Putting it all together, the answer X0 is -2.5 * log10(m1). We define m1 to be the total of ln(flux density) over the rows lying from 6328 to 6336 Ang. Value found -3.1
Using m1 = 18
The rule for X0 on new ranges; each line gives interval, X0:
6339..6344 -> -2.4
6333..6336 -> -2.0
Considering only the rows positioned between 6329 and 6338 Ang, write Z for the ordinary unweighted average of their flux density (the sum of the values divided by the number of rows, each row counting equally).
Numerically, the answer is 19.9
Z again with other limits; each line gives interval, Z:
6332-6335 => 19.9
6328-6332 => 18.9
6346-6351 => 22.0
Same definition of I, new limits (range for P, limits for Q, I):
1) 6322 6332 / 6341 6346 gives 2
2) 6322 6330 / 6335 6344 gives 1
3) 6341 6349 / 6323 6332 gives -2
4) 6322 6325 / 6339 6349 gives 2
